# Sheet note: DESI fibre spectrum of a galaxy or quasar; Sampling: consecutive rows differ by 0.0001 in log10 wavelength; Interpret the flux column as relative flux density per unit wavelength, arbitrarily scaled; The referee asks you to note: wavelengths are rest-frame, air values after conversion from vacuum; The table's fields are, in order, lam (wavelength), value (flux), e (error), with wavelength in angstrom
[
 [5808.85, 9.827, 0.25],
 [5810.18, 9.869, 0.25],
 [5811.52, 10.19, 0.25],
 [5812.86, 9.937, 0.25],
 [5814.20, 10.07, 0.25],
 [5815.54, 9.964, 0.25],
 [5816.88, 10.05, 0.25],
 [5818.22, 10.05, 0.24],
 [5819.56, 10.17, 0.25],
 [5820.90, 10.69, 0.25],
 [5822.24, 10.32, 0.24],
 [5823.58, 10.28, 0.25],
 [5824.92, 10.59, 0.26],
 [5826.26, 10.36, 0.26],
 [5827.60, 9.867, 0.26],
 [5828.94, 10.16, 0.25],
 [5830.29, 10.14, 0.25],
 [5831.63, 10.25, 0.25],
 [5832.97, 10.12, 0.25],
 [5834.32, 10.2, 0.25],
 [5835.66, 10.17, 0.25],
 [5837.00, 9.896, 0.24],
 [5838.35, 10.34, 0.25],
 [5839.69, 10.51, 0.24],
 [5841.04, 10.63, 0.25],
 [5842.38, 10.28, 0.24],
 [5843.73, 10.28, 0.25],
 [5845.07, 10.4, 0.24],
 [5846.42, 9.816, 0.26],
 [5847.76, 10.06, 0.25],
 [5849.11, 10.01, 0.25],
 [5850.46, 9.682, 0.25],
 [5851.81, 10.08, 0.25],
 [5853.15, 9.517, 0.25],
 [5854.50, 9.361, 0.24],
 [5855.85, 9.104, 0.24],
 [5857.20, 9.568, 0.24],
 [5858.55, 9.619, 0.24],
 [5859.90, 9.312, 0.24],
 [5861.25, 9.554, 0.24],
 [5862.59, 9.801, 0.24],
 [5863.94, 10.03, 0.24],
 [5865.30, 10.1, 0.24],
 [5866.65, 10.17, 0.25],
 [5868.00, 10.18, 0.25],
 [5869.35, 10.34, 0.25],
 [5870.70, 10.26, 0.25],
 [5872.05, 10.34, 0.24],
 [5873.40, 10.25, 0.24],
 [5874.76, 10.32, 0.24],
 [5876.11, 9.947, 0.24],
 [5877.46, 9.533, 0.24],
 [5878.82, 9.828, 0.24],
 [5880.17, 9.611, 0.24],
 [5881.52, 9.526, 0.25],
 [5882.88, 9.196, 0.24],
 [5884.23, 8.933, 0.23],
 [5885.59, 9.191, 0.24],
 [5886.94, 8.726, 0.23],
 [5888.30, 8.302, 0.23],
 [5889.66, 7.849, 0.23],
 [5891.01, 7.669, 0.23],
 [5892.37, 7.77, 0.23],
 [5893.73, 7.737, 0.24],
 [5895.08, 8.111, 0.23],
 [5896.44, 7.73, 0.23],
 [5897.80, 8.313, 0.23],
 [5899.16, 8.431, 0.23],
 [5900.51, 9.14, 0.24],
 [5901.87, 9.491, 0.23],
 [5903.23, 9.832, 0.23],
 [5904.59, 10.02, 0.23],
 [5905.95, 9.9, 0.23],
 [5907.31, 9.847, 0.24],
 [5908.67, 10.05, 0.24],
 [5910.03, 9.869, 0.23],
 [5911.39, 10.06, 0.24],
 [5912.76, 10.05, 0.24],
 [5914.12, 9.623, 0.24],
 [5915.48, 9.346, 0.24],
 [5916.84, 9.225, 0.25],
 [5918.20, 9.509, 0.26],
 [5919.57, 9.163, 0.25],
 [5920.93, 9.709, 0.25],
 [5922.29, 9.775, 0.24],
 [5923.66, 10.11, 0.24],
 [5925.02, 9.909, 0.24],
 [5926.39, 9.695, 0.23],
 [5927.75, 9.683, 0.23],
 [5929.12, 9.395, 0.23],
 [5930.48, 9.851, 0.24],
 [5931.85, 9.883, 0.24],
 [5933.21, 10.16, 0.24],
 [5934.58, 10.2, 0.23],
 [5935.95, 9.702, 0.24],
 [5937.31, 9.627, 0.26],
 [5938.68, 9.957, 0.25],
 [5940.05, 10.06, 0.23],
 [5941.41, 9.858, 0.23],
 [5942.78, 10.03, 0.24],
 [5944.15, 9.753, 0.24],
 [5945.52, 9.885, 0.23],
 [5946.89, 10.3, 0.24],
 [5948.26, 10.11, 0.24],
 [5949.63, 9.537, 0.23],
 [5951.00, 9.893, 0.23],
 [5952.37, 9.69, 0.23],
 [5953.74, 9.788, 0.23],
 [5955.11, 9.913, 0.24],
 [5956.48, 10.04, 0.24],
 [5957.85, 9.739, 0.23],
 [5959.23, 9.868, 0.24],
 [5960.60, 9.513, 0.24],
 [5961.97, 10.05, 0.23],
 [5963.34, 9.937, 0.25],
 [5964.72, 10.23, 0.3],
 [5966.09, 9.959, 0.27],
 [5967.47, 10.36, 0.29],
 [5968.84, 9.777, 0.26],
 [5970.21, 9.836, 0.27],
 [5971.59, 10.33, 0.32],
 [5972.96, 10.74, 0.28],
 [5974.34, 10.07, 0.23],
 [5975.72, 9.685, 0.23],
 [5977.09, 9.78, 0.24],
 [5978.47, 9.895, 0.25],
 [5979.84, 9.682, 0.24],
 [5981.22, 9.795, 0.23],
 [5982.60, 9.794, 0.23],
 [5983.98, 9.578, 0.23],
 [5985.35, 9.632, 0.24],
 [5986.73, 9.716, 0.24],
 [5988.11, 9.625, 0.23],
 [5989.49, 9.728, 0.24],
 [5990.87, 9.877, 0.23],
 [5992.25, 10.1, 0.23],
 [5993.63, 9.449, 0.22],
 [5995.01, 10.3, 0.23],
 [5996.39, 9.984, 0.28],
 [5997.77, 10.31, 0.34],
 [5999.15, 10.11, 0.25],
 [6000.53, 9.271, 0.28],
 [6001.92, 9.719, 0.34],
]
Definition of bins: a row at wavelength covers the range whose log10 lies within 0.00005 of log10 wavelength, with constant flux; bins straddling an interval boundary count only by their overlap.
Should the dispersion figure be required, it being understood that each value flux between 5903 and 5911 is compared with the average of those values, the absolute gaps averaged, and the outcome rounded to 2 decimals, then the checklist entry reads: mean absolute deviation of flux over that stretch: 0.08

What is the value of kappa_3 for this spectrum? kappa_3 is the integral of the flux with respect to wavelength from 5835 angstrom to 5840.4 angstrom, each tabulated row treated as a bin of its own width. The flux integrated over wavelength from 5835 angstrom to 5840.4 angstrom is 55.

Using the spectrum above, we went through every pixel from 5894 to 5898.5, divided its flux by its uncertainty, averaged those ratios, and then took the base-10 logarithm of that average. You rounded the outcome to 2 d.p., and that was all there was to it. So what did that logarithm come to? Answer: 1.54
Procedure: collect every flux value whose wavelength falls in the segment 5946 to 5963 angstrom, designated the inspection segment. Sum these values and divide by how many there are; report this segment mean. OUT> 9.9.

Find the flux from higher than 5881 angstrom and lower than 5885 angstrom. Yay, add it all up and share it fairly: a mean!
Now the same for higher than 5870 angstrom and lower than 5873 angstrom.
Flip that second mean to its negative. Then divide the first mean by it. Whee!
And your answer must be -0.89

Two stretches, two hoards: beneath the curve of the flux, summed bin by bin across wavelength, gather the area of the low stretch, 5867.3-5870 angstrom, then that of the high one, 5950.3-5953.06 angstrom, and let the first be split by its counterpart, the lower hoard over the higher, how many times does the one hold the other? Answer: 1.03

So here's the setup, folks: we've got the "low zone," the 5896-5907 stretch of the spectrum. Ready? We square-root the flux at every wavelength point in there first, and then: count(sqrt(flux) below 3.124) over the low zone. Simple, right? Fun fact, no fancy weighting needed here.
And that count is 5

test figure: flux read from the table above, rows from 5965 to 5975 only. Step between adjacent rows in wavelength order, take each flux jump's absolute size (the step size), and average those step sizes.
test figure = 0.436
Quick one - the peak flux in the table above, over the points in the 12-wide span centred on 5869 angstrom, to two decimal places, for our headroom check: 10.34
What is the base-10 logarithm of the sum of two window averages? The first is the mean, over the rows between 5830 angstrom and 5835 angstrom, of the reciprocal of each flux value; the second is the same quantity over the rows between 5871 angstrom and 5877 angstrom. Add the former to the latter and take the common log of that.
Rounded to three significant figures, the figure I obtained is -0.707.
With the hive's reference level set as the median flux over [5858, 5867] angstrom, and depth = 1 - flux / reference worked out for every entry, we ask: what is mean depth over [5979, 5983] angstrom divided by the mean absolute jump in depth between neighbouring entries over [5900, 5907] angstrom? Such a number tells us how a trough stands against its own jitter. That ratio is 0.2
